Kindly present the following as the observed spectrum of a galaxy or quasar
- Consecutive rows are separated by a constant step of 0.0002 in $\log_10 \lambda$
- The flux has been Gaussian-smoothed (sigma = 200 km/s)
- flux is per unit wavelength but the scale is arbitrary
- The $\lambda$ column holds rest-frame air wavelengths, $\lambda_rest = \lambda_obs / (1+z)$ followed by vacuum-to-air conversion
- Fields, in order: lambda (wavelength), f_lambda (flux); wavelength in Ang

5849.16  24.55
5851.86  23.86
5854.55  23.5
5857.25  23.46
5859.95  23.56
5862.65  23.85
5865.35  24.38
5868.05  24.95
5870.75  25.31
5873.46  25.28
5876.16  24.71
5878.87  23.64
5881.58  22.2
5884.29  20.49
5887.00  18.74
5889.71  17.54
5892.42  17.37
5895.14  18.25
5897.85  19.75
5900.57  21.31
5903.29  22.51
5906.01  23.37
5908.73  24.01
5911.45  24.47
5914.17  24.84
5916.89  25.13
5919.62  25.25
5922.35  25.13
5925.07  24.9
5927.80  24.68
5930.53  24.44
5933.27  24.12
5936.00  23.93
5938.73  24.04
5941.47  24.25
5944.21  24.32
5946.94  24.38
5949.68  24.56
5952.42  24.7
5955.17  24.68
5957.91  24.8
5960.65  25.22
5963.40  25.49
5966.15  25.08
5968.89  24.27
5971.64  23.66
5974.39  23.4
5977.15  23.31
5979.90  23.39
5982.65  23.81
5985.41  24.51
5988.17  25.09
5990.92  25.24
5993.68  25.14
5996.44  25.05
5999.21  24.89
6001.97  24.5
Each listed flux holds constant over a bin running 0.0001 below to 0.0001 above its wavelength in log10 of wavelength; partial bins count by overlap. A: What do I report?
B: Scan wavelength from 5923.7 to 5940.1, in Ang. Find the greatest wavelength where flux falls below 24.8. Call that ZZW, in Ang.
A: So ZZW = 5938.73 Ang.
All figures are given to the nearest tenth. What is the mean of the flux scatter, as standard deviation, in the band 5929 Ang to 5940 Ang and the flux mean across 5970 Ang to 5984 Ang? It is 11.9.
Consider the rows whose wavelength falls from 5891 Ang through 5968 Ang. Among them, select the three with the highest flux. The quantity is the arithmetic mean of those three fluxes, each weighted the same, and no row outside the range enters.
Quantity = 25.3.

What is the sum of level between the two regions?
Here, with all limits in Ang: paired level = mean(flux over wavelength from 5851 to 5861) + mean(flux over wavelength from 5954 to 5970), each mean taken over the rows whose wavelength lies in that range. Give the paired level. 48.5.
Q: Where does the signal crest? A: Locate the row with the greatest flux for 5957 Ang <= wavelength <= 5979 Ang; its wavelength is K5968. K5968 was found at 5963.40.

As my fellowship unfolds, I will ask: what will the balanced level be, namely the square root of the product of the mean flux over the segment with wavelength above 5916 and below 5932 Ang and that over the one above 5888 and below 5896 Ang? 21.0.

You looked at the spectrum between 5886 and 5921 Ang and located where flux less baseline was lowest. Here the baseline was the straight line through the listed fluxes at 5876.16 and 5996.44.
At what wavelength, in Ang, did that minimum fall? 5892.42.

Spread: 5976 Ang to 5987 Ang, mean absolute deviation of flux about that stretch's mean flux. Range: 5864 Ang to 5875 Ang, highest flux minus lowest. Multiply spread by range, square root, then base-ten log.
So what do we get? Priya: -0.21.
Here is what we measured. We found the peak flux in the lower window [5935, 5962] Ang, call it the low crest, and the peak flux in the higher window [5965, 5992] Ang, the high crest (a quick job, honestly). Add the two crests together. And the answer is 50.46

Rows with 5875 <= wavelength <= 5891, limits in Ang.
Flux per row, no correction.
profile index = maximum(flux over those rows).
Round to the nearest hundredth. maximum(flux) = 24.71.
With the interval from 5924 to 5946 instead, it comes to 24.90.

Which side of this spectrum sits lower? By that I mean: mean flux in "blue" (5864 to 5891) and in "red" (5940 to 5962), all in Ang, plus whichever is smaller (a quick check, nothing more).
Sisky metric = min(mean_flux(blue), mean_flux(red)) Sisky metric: 22.7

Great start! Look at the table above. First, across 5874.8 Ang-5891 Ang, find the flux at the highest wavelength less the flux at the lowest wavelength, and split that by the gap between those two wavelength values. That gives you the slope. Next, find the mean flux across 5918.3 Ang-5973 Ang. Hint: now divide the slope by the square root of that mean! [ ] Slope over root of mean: -0.107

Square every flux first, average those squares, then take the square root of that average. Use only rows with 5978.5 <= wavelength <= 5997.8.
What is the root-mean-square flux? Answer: 24.6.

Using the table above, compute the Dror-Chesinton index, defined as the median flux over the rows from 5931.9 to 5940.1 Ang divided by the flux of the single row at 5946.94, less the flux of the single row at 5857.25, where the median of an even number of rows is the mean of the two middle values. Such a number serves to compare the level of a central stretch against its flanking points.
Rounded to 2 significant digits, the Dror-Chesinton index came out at -22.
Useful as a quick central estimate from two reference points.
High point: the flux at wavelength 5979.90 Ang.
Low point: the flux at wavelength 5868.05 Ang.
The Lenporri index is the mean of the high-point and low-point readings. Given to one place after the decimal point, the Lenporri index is 24.2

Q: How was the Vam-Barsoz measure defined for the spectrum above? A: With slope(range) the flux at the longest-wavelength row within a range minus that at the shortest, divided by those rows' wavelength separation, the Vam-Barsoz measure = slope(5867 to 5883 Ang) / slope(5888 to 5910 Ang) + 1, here 0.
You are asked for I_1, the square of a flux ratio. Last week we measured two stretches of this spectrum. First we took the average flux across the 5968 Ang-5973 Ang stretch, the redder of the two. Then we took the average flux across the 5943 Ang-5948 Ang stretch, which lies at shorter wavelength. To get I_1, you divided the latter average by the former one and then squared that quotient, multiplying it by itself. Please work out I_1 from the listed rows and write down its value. 1.0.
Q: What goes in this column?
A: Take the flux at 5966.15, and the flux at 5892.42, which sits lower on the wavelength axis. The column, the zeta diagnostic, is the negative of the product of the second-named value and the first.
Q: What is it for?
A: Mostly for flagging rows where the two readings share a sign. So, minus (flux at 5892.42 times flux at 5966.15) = -436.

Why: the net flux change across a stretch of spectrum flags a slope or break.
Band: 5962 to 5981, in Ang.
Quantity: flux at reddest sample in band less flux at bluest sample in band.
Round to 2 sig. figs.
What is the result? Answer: -2.1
